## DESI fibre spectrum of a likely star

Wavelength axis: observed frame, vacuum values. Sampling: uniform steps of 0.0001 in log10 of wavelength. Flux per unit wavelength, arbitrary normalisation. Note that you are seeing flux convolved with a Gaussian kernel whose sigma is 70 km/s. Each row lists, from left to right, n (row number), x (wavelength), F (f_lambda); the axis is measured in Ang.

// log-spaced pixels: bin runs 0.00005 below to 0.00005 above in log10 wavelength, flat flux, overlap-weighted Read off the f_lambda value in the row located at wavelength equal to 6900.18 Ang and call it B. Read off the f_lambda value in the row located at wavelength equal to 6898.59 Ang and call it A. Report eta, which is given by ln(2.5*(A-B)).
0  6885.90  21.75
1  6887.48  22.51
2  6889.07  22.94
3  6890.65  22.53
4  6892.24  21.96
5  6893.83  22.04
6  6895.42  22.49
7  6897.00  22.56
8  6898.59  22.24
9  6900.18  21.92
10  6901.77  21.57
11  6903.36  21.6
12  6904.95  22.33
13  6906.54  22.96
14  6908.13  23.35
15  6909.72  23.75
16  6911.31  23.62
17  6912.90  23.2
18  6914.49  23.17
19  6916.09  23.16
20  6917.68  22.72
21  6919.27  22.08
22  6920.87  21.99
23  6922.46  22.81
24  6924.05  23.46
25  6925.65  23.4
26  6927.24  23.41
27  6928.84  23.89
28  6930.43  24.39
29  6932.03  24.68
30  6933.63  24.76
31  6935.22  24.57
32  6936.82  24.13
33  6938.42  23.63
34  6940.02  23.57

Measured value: -0.2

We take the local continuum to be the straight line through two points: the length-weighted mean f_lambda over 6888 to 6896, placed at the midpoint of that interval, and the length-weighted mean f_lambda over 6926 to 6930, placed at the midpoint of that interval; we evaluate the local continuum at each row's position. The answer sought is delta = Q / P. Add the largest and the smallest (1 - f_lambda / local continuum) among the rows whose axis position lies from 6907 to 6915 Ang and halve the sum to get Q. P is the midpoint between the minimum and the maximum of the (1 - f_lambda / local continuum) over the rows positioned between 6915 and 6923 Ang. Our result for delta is -0.4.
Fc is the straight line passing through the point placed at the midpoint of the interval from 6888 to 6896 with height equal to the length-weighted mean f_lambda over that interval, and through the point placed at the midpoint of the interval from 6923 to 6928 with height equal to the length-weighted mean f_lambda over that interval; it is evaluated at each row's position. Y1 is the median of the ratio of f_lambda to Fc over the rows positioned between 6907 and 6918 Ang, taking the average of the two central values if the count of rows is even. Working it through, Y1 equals 1.008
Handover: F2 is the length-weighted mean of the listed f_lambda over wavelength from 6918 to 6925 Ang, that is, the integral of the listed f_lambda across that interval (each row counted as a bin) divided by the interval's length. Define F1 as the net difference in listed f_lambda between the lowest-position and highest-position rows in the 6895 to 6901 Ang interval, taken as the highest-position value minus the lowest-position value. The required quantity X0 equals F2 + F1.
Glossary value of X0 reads 22.0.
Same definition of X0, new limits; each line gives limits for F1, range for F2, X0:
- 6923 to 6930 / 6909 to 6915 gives 23.9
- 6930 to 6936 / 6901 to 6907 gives 22.2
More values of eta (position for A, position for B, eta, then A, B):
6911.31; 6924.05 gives -0.9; 23.62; 23.46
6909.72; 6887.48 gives 1.1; 23.75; 22.51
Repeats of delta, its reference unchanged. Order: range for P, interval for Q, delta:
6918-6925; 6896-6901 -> 0.5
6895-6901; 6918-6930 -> 1.7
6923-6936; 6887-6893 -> 0.5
